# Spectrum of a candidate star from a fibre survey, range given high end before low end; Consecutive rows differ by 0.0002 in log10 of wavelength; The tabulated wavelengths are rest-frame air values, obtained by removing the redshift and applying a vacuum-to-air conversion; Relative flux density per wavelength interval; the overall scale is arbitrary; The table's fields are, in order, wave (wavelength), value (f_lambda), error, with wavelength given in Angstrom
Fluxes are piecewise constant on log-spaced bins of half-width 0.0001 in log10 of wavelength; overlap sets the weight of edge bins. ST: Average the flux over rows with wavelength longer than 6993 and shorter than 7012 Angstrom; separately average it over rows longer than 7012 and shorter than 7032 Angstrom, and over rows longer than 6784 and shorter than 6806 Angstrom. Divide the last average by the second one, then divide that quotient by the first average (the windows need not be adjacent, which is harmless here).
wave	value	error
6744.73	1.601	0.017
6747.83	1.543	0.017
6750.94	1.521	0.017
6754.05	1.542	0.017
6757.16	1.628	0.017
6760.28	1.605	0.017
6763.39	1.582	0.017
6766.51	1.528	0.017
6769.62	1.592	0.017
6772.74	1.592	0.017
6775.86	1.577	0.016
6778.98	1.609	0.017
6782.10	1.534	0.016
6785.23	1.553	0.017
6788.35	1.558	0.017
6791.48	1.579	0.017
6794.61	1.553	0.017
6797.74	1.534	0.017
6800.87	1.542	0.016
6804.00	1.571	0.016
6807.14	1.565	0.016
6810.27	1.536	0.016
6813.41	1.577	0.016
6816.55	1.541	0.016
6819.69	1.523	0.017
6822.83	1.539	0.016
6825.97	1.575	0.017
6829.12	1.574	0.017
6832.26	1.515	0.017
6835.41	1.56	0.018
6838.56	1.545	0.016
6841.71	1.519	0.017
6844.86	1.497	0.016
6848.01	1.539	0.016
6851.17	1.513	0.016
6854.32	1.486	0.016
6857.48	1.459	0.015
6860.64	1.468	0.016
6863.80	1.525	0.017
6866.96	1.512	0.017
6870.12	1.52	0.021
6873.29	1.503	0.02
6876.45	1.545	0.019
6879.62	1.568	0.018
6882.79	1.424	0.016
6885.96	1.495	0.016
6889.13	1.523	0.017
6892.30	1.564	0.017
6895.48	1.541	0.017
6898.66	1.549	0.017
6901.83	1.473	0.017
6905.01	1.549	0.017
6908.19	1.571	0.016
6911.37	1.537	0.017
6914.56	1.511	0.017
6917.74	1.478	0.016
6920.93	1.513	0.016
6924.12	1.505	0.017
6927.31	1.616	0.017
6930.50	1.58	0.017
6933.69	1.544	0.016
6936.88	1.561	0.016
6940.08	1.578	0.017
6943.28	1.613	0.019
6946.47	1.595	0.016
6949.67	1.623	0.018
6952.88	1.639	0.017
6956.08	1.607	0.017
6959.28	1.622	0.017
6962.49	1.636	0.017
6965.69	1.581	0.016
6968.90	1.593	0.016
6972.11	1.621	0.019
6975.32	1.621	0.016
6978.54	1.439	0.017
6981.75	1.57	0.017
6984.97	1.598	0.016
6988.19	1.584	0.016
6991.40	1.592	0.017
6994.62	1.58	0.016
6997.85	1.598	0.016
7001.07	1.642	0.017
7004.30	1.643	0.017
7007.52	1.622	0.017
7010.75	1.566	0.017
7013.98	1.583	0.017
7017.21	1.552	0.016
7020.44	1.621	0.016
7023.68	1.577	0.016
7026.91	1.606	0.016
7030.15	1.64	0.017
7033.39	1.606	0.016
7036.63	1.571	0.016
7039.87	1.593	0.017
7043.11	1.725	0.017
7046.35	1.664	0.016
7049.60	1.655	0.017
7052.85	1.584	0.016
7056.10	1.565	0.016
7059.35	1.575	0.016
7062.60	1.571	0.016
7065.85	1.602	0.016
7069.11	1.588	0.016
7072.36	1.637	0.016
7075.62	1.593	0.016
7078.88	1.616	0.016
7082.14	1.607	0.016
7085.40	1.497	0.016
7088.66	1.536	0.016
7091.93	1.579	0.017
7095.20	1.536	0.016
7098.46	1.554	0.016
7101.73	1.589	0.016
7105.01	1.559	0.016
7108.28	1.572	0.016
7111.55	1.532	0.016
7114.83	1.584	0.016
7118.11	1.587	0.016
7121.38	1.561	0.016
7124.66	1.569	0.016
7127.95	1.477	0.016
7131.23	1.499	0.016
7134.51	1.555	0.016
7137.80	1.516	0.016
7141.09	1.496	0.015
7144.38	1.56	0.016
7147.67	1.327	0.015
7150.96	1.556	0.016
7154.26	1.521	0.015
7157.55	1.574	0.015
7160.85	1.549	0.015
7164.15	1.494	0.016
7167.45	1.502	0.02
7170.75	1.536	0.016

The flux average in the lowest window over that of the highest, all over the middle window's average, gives 0.606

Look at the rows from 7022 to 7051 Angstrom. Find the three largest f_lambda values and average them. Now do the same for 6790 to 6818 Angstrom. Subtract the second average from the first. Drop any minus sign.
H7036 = 0.11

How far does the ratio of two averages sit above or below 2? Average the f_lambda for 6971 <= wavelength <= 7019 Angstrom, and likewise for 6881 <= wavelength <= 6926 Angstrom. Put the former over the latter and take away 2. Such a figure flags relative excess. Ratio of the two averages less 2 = -0.95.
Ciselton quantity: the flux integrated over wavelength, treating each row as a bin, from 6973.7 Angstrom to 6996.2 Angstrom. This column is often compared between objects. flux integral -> 35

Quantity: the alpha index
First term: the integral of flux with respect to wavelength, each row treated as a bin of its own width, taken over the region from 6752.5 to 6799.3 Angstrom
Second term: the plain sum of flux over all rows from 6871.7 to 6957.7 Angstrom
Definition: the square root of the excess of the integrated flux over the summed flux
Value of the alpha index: 5.6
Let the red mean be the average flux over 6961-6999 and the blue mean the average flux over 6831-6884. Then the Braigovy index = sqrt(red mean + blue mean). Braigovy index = 1.76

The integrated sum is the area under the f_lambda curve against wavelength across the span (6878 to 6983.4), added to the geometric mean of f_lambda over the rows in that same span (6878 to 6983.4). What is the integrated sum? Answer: 166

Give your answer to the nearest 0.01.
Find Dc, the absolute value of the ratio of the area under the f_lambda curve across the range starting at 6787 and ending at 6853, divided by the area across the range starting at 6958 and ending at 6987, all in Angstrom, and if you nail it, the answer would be 2.22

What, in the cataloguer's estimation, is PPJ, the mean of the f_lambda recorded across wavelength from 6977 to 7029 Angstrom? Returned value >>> 1.59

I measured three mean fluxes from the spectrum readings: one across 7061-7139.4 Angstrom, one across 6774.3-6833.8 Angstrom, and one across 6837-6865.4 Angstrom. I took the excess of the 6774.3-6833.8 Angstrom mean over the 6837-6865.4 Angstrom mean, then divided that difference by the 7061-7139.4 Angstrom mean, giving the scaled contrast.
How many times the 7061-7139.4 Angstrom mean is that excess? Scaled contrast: 0.032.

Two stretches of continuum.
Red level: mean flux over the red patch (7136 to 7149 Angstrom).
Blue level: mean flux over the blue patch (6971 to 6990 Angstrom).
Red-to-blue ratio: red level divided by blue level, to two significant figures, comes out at 0.94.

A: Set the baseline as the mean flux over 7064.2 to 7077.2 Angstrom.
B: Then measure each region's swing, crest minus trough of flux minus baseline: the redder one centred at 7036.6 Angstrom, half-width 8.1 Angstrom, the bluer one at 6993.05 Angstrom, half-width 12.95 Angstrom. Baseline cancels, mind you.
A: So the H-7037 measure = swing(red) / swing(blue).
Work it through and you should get 2.1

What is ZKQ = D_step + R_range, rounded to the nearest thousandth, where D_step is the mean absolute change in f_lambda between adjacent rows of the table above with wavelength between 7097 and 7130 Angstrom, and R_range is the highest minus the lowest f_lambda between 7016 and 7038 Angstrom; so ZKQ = 0.121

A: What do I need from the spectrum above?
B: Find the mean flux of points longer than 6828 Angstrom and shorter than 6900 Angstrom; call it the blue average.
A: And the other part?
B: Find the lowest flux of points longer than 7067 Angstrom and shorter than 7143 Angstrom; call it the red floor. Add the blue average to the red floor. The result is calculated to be 3.00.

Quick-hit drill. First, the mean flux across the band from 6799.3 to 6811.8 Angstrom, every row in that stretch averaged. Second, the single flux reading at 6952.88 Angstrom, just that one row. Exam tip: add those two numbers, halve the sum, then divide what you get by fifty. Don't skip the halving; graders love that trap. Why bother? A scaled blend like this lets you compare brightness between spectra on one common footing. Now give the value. 0.0319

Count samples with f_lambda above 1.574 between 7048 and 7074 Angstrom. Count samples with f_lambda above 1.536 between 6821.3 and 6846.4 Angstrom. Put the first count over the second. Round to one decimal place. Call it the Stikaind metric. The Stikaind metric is 1.2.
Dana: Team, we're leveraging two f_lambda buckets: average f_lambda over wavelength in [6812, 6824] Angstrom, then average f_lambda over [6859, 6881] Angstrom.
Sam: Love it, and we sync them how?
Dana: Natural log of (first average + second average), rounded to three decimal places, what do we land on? 1.120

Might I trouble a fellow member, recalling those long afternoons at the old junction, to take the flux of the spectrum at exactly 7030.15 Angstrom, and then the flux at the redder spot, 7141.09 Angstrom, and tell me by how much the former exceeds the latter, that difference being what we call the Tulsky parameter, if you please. 0.14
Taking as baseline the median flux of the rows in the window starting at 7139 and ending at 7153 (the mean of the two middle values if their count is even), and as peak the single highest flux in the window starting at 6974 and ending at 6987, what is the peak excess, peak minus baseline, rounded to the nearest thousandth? 0.095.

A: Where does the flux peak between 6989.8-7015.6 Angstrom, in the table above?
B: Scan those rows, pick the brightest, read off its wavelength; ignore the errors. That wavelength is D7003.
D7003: 7004.30 Angstrom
